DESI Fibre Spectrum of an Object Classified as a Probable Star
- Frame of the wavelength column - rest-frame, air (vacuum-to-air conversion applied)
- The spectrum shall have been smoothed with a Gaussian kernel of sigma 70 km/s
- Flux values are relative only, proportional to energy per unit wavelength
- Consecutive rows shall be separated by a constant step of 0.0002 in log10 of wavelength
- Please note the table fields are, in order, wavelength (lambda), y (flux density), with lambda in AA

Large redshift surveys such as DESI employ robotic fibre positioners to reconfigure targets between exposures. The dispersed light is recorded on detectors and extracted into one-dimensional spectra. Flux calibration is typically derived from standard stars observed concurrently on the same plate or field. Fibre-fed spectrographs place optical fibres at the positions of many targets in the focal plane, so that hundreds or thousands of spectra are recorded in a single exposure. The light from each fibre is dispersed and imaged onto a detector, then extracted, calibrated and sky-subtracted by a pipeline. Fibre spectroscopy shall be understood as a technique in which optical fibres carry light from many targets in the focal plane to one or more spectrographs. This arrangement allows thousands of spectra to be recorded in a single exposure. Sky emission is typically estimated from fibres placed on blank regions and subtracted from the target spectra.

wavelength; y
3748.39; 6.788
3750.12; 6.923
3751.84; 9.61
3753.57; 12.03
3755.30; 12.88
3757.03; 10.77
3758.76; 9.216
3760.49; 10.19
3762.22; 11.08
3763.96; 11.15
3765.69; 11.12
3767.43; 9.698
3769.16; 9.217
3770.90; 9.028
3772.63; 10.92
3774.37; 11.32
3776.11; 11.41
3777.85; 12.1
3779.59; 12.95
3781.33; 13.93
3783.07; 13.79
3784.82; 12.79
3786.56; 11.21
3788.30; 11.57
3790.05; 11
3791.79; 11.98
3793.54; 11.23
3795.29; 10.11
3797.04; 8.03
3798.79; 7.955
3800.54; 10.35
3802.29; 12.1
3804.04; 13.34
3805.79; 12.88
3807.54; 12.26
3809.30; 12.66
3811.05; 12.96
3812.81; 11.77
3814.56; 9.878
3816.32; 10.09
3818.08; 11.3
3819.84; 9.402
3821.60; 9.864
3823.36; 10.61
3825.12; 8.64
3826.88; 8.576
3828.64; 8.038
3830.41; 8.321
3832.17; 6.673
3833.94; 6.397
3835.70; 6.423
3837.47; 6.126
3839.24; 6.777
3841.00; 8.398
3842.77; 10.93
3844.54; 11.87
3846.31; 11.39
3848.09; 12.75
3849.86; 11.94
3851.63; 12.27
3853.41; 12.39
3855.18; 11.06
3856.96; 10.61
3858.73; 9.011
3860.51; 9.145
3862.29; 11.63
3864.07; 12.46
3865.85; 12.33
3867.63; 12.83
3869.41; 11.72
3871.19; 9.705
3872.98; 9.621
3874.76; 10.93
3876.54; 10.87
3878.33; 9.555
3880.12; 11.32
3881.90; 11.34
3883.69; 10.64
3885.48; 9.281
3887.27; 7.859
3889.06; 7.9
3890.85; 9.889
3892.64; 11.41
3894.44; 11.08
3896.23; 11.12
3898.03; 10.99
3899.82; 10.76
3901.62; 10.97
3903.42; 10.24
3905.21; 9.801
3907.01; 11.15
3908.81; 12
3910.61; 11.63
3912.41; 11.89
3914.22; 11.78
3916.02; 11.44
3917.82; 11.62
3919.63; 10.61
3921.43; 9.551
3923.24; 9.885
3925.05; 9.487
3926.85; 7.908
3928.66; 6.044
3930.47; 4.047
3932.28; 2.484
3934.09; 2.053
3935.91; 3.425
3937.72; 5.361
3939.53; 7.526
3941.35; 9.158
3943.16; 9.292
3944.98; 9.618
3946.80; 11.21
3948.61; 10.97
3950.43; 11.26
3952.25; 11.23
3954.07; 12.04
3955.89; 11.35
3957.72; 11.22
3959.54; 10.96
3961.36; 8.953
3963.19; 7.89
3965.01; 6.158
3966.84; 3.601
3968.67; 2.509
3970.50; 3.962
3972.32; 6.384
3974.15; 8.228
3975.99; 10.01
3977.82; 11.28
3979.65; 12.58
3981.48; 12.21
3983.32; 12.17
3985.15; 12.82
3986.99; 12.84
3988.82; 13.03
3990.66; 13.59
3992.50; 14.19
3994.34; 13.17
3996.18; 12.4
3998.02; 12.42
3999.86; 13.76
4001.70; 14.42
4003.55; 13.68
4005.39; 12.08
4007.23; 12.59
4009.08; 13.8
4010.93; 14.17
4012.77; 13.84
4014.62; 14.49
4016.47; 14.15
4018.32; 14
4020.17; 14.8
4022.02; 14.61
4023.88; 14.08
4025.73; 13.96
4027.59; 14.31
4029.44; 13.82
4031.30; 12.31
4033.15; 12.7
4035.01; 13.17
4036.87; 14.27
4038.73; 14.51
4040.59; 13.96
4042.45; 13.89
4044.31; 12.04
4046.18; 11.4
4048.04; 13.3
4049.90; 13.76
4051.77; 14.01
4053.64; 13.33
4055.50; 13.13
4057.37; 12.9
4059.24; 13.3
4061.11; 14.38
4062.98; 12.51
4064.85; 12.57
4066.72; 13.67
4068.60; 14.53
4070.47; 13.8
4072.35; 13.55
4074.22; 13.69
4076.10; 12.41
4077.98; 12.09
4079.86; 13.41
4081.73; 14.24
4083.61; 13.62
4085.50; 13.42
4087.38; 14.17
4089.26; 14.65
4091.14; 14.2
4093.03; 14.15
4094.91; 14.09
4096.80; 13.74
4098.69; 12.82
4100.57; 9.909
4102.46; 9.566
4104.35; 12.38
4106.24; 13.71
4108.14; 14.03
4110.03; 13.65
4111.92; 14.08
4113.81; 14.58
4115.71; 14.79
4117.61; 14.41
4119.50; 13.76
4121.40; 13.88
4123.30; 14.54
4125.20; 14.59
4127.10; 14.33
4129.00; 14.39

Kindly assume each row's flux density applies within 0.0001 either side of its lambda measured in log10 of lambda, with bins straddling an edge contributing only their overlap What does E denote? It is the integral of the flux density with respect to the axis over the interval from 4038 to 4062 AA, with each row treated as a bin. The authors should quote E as 321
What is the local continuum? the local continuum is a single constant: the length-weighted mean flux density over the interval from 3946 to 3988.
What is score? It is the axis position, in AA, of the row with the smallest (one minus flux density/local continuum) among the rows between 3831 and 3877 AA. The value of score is 3867.63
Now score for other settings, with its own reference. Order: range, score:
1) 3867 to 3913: 3867.63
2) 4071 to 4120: 4115.71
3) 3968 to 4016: 4014.62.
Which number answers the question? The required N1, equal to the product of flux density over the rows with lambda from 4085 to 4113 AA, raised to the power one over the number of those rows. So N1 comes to 13.1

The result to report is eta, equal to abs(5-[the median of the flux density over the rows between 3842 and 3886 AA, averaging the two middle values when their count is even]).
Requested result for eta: 6.3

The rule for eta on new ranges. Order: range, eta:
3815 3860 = 4.9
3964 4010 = 7.4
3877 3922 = 6.0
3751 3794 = 6.2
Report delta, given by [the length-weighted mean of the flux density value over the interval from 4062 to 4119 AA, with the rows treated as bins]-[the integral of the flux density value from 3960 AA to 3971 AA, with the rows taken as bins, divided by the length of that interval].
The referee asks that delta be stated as 8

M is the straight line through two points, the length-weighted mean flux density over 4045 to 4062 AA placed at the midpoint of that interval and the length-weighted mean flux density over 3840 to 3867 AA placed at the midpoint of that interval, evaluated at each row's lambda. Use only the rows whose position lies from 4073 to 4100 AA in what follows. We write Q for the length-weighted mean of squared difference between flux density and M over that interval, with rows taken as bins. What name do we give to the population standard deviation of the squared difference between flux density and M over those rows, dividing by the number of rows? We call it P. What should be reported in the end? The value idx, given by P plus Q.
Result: 1.2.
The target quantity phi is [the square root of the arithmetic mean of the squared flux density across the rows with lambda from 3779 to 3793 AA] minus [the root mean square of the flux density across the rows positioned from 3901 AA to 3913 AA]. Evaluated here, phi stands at 1.3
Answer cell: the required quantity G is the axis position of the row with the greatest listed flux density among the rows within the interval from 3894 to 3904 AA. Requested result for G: 3896.23 AA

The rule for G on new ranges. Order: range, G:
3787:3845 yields 3804.04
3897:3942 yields 3908.81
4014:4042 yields 4020.17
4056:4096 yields 4089.26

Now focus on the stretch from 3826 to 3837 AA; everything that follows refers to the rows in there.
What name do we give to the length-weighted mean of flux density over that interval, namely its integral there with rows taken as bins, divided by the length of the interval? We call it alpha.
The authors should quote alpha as 7.4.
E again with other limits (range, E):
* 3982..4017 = 466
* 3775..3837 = 658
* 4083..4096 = 183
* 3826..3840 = 100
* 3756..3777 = 219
